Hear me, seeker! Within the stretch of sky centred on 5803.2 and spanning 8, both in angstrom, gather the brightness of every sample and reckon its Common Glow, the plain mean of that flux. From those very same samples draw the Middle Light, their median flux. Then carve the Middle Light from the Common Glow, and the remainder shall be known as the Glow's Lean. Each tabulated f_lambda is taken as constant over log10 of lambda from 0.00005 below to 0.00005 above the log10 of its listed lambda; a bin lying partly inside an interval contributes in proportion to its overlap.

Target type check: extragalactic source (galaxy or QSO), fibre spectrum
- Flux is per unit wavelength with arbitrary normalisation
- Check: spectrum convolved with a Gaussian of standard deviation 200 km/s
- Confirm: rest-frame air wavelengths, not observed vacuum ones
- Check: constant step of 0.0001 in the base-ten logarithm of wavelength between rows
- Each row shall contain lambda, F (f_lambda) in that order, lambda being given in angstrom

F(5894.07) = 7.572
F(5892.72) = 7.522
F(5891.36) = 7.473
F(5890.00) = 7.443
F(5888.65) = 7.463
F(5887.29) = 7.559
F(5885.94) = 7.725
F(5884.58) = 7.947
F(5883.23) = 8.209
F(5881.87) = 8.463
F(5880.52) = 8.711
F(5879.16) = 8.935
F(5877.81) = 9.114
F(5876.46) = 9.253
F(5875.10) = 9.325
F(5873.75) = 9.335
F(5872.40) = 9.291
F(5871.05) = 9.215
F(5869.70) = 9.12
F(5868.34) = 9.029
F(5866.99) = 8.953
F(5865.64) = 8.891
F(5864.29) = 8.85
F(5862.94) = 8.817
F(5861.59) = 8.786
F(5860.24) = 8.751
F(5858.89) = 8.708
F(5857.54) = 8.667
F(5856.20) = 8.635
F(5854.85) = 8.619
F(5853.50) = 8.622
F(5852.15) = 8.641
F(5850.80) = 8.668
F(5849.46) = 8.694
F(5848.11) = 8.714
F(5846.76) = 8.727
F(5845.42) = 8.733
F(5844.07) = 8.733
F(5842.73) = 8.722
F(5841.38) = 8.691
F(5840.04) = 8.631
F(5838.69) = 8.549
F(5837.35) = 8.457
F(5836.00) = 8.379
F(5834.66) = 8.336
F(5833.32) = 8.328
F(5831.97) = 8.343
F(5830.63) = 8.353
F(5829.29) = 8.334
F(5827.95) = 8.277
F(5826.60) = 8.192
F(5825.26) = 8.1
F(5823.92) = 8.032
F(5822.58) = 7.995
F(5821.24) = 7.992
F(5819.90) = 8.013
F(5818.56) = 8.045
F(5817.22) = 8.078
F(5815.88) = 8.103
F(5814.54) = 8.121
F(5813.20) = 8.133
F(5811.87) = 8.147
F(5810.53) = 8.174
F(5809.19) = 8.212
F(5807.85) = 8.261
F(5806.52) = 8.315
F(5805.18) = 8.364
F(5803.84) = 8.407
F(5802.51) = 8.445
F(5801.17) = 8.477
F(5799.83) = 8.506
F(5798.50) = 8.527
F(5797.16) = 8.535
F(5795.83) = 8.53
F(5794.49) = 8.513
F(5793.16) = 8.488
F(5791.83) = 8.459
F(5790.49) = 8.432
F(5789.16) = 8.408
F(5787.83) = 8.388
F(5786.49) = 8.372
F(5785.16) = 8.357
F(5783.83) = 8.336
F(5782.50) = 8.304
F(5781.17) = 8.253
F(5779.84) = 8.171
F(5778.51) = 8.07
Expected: -0.01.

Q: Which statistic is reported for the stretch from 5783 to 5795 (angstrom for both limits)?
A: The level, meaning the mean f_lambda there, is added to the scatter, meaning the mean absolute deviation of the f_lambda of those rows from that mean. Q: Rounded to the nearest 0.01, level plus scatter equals 8.47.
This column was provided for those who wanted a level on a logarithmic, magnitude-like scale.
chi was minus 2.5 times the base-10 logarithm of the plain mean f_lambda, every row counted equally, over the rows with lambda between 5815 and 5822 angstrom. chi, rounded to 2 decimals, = -2.26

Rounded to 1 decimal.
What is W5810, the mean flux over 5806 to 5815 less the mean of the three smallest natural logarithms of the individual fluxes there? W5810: 6.1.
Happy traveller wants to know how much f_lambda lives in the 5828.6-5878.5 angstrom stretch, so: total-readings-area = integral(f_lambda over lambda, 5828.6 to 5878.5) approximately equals 437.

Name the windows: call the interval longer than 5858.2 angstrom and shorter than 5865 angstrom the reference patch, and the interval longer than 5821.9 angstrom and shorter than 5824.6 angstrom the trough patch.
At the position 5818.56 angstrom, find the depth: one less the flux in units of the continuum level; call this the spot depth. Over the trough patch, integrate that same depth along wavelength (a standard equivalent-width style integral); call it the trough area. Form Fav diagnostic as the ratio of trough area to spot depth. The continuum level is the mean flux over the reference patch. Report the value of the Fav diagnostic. 2.8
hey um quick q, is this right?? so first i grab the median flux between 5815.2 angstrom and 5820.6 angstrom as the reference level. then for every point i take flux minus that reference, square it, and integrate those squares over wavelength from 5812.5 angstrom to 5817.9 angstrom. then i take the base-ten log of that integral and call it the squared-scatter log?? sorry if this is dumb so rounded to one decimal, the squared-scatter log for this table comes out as -1.8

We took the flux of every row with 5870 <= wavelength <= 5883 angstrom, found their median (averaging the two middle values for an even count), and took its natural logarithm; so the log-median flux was 2.22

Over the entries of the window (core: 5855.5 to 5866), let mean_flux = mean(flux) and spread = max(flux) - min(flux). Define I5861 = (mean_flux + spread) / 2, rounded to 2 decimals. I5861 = 4.51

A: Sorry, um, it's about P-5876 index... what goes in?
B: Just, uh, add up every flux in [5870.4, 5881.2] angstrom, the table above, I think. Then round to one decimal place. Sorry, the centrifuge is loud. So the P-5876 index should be 73.2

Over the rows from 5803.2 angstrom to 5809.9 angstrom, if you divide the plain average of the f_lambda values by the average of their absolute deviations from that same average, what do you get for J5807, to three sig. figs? 138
